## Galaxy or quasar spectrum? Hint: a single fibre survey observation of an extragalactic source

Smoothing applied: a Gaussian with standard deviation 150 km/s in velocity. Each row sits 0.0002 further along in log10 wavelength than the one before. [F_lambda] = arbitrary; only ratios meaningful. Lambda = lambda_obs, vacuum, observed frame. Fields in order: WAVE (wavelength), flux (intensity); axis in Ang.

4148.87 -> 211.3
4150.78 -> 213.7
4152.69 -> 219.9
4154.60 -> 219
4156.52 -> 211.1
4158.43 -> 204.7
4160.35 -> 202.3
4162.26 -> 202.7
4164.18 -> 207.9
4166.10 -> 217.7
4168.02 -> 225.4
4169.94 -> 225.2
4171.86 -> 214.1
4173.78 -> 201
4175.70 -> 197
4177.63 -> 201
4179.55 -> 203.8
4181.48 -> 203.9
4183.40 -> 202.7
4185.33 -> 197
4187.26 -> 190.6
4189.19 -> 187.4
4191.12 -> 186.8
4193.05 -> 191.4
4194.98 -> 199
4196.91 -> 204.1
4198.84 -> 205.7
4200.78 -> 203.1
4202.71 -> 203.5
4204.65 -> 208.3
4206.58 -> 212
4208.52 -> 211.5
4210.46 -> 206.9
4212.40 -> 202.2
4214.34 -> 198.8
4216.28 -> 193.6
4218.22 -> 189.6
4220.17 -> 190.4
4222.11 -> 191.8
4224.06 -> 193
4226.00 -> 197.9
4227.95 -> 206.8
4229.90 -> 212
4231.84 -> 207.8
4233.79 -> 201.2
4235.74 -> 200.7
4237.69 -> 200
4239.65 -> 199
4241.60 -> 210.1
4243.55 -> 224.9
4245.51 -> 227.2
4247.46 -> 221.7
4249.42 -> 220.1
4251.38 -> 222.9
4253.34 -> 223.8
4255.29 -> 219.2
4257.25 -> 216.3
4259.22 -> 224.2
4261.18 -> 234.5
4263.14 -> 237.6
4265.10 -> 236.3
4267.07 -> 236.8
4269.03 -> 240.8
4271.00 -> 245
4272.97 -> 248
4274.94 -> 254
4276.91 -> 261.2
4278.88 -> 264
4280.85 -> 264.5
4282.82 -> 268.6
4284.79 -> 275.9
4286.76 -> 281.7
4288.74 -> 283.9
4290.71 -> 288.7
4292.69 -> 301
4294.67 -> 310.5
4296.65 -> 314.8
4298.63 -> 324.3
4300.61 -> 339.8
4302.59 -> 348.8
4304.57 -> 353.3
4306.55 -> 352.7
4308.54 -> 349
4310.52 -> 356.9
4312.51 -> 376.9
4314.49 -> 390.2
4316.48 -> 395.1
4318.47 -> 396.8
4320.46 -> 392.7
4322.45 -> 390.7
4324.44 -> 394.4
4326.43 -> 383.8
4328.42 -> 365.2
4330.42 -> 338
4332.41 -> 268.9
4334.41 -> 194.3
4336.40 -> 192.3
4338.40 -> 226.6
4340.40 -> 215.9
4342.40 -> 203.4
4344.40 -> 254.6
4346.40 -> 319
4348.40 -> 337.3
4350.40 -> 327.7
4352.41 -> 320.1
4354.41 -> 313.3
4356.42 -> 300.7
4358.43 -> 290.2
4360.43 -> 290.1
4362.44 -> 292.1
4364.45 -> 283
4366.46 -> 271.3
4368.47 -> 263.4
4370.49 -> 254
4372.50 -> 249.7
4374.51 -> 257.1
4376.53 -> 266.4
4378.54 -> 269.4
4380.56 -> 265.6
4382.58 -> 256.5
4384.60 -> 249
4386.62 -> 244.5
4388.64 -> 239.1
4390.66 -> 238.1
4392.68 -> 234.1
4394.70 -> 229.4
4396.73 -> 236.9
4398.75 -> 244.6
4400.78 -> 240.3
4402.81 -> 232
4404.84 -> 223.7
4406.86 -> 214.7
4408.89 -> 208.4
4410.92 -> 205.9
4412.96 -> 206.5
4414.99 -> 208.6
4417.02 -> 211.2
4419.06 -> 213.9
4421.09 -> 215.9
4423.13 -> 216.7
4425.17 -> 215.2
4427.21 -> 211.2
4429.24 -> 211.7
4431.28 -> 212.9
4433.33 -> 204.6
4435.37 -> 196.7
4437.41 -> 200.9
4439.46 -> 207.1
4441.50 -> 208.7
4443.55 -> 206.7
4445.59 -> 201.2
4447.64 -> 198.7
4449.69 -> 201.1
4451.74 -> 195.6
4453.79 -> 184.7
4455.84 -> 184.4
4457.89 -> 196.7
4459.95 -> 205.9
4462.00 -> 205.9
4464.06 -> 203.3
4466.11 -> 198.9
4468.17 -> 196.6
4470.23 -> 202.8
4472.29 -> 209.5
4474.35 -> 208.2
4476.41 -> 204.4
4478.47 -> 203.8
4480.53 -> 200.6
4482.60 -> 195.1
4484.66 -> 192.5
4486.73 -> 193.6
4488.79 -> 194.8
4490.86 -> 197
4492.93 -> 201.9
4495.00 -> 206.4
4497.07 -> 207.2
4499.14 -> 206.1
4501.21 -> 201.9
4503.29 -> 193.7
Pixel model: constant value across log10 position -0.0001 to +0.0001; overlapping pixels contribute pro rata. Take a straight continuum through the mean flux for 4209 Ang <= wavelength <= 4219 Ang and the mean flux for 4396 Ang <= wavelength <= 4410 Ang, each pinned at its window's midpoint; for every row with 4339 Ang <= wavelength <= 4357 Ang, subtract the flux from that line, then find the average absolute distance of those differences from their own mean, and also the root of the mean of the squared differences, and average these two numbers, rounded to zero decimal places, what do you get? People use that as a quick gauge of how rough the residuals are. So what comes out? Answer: 62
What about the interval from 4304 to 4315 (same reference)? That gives 82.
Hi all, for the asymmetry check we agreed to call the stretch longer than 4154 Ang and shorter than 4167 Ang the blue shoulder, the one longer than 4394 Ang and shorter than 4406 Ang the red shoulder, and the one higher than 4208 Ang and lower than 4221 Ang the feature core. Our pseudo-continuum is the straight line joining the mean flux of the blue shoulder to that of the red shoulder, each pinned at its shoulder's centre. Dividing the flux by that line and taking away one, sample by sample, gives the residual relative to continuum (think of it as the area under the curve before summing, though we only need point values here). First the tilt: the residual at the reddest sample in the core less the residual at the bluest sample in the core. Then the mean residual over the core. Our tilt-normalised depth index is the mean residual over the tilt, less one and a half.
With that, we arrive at -0.78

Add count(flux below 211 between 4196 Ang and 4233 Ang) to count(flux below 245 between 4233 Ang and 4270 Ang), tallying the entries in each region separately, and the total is 35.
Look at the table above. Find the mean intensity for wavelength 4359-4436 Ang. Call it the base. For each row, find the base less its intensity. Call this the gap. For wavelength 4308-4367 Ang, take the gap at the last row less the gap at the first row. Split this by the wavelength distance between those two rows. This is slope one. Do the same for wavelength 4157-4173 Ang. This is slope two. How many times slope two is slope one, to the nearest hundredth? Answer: -1.92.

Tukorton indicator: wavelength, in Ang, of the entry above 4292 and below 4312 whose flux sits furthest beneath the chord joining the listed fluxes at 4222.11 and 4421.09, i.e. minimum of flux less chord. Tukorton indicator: 4292.69 Ang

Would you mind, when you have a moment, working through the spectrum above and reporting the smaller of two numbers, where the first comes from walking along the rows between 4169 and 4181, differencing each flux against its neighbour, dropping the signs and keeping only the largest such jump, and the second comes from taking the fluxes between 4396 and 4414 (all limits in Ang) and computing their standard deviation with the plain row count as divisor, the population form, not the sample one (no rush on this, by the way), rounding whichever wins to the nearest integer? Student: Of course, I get 13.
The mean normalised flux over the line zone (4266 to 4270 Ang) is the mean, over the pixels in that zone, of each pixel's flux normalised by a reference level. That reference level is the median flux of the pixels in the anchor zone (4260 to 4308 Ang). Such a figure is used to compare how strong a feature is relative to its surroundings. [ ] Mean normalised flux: 0.88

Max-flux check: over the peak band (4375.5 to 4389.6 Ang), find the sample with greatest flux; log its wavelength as 4378.54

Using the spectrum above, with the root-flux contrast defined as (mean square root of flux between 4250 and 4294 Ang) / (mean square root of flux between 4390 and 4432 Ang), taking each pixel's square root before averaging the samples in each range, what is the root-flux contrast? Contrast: 1.07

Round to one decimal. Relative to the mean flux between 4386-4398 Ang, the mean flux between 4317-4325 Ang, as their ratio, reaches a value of 1.7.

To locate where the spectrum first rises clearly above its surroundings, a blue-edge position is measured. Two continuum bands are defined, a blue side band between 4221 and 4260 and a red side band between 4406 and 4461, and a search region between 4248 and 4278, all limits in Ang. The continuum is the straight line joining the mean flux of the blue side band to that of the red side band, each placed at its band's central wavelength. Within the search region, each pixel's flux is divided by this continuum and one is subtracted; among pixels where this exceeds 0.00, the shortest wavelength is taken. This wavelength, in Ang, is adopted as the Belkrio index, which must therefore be 4249.42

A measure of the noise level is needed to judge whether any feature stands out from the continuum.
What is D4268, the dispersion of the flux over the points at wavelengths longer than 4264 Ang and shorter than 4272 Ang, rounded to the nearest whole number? 4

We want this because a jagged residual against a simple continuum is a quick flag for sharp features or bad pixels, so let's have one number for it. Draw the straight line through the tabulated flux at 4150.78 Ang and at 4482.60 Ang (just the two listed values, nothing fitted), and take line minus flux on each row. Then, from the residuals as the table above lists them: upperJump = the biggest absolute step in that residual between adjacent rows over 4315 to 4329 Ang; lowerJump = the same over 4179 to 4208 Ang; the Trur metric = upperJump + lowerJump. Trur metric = 26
